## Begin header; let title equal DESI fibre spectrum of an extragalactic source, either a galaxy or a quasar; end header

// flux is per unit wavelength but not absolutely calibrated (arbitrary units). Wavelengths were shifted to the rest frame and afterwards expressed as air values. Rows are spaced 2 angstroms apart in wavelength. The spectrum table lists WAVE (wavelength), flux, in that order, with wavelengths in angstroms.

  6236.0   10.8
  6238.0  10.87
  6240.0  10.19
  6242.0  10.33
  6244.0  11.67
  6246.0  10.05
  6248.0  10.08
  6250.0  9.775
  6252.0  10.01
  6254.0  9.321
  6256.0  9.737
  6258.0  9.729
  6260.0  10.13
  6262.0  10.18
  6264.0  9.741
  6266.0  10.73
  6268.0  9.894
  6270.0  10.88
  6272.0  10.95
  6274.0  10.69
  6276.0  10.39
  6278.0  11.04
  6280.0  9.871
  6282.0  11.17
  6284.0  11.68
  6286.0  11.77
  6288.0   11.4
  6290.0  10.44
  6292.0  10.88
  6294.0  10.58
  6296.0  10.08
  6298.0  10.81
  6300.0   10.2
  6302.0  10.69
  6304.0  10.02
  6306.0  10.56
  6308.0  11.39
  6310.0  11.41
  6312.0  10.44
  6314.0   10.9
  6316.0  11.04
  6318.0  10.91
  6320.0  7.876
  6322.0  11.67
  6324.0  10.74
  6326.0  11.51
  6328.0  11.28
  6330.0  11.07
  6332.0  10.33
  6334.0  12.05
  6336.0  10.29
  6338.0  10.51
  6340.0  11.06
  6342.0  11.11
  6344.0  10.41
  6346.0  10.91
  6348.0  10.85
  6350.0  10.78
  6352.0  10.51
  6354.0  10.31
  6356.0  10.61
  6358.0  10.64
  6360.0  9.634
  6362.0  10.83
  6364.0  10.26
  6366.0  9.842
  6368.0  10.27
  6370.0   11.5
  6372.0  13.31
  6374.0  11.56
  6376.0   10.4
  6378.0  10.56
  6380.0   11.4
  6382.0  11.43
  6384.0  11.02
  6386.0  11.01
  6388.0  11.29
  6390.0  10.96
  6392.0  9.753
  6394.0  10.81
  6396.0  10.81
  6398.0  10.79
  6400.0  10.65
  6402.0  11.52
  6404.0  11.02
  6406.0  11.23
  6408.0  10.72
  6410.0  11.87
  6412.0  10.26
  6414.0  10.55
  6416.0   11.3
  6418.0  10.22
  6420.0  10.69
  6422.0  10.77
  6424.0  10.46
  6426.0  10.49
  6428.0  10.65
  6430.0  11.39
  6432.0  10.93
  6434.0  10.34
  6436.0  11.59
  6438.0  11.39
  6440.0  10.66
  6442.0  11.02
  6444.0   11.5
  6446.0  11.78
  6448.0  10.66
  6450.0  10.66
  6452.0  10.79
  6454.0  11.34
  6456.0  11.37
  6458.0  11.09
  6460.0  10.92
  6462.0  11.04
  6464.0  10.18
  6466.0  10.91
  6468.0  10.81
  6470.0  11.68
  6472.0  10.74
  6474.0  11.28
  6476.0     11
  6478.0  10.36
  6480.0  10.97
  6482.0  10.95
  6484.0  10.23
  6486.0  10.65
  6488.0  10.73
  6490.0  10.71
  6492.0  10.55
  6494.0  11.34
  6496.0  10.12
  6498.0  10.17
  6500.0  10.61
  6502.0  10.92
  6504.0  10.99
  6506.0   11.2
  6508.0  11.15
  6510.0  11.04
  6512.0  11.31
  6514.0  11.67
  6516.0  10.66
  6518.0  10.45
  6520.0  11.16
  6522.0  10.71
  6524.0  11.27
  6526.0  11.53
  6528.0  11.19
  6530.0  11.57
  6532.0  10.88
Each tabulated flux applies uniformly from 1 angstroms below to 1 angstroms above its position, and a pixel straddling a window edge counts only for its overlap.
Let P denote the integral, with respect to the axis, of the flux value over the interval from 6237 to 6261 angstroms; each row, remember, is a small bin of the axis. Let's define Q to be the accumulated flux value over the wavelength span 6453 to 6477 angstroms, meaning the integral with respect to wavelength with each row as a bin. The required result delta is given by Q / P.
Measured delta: 1.09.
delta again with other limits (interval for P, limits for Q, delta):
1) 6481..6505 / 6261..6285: 0.99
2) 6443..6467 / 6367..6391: 1.02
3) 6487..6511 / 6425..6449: 1.02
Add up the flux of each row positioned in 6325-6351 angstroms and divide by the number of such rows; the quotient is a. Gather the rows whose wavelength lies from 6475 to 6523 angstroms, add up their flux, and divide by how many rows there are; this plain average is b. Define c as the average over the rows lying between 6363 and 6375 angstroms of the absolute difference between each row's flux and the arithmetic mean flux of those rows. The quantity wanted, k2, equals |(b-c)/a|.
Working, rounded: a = 10.9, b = 10.8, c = 1.00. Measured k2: 0.90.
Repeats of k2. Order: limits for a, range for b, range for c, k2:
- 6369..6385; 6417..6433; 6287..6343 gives 0.89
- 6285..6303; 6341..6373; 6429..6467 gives 0.97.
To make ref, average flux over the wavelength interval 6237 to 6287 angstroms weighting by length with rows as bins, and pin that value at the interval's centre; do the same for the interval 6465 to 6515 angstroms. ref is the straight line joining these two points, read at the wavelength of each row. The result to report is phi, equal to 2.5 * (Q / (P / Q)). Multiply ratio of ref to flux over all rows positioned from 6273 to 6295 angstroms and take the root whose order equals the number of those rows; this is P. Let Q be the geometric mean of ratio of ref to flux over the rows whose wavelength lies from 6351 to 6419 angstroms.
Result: 2.53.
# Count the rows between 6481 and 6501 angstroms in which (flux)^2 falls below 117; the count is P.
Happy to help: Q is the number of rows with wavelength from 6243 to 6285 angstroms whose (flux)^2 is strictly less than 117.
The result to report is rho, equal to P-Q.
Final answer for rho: -7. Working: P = 8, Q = 15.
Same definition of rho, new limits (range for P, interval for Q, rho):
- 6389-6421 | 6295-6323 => 2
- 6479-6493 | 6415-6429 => -1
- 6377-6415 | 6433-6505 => -8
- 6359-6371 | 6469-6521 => -8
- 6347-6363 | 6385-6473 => -16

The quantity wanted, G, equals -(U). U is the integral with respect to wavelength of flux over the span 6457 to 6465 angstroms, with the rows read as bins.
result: -86.5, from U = 86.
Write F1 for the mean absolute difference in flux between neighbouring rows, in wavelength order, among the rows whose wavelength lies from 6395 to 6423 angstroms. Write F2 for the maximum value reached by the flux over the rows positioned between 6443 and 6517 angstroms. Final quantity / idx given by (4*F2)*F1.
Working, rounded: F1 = 0.59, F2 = 11.78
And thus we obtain 28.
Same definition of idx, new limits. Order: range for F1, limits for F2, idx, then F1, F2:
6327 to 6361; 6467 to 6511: 24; 0.52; 11.68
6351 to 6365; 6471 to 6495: 25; 0.55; 11.34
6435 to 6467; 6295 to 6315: 18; 0.40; 11.41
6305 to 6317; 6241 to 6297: 23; 0.48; 11.77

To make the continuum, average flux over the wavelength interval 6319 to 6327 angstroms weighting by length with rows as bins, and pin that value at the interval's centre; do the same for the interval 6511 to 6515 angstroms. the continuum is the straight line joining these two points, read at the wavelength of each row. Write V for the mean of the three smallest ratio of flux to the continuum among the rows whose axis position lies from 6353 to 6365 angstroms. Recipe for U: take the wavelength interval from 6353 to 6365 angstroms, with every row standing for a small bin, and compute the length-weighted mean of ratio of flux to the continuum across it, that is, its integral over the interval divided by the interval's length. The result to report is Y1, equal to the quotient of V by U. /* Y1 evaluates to 0.970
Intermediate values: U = 0.98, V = 0.95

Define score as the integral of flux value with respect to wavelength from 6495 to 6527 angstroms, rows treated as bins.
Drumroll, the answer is 350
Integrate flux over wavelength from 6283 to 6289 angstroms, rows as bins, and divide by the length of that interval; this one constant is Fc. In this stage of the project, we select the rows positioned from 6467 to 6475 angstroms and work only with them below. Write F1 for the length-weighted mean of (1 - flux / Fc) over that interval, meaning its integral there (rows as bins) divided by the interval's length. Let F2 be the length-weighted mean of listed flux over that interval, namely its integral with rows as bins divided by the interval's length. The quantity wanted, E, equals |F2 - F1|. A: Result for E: 11.1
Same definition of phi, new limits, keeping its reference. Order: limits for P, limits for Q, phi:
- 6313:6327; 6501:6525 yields 2.46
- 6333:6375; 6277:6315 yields 2.41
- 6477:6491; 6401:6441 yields 2.39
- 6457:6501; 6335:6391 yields 2.40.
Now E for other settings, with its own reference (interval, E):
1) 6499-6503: 10.7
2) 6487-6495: 10.8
